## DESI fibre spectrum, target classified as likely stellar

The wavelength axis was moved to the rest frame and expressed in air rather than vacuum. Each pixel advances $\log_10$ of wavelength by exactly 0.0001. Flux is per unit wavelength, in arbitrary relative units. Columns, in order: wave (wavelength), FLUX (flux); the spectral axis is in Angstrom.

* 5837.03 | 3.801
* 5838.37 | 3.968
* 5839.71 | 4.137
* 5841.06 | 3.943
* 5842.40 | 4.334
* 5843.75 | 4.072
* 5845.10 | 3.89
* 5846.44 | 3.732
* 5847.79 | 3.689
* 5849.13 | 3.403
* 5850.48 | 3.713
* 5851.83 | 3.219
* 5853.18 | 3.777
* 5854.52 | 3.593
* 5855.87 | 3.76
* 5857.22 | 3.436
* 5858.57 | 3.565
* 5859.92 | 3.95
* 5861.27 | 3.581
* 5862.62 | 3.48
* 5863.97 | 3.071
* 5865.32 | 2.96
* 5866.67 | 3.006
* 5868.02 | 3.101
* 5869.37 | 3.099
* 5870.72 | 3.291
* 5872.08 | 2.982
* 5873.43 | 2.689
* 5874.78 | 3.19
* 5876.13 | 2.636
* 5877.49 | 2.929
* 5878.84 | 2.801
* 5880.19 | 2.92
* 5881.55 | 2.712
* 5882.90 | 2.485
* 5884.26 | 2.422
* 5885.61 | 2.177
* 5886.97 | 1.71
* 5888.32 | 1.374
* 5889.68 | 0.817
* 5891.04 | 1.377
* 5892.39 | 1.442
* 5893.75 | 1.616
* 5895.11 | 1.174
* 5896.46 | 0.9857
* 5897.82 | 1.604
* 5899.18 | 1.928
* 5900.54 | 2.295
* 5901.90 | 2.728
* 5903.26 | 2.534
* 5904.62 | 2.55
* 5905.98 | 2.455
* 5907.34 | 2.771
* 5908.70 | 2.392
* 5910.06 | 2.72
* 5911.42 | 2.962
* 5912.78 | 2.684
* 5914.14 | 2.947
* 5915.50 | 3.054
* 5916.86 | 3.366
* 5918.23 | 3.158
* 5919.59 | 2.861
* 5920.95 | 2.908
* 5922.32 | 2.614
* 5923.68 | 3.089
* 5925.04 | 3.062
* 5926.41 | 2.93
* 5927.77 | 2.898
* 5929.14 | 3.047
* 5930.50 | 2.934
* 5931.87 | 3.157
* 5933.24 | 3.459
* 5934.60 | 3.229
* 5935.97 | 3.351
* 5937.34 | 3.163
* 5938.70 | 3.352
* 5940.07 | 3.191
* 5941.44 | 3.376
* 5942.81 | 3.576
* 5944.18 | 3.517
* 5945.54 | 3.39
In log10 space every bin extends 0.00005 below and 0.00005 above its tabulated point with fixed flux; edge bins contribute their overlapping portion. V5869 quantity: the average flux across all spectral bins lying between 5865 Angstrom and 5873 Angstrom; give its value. 3.1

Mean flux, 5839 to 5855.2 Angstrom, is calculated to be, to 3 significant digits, 3.79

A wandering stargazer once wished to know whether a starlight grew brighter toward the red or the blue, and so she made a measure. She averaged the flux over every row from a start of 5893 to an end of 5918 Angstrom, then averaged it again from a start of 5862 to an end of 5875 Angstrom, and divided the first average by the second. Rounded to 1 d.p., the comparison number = 0.8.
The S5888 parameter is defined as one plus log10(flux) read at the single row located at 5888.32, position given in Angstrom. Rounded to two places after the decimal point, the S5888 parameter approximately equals 1.14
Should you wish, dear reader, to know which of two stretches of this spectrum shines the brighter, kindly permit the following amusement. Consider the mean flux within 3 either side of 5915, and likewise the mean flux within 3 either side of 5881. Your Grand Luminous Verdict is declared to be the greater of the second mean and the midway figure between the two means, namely 2.9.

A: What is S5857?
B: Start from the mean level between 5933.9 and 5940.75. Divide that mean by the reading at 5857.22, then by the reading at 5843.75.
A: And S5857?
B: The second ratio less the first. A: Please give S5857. -0.15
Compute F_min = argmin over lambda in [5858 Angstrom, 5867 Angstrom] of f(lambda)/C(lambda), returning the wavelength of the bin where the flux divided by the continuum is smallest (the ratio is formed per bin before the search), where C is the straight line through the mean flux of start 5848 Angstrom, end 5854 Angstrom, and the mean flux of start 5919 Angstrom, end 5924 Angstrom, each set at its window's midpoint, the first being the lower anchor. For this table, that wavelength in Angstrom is 5865.32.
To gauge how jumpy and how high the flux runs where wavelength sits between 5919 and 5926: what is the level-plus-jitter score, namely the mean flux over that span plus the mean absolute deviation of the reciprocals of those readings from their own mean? 2.9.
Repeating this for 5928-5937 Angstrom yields 3.2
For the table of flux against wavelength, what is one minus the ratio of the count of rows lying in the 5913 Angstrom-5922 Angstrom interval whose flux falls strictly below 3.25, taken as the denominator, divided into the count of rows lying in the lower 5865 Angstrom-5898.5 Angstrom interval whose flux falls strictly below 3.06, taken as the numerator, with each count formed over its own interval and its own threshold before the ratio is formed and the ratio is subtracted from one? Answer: -3.2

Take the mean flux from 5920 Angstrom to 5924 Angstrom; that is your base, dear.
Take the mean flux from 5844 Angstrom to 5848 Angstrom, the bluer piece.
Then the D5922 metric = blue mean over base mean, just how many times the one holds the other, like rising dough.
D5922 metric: 1.3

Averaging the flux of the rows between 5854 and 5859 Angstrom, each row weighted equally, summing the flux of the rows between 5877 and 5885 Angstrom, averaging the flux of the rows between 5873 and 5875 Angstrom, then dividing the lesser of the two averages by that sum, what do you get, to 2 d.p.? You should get 0.18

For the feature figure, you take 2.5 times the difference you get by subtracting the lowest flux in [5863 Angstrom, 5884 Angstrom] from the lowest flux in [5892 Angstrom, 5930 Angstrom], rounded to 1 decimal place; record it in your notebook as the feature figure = -3.7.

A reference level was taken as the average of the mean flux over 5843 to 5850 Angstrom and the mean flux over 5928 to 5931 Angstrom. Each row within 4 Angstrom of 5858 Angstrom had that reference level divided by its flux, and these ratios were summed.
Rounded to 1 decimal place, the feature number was 5.6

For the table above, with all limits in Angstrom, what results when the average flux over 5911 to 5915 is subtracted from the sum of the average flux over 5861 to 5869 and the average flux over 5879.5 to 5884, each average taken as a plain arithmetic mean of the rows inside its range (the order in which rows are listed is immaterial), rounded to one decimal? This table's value 3.0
